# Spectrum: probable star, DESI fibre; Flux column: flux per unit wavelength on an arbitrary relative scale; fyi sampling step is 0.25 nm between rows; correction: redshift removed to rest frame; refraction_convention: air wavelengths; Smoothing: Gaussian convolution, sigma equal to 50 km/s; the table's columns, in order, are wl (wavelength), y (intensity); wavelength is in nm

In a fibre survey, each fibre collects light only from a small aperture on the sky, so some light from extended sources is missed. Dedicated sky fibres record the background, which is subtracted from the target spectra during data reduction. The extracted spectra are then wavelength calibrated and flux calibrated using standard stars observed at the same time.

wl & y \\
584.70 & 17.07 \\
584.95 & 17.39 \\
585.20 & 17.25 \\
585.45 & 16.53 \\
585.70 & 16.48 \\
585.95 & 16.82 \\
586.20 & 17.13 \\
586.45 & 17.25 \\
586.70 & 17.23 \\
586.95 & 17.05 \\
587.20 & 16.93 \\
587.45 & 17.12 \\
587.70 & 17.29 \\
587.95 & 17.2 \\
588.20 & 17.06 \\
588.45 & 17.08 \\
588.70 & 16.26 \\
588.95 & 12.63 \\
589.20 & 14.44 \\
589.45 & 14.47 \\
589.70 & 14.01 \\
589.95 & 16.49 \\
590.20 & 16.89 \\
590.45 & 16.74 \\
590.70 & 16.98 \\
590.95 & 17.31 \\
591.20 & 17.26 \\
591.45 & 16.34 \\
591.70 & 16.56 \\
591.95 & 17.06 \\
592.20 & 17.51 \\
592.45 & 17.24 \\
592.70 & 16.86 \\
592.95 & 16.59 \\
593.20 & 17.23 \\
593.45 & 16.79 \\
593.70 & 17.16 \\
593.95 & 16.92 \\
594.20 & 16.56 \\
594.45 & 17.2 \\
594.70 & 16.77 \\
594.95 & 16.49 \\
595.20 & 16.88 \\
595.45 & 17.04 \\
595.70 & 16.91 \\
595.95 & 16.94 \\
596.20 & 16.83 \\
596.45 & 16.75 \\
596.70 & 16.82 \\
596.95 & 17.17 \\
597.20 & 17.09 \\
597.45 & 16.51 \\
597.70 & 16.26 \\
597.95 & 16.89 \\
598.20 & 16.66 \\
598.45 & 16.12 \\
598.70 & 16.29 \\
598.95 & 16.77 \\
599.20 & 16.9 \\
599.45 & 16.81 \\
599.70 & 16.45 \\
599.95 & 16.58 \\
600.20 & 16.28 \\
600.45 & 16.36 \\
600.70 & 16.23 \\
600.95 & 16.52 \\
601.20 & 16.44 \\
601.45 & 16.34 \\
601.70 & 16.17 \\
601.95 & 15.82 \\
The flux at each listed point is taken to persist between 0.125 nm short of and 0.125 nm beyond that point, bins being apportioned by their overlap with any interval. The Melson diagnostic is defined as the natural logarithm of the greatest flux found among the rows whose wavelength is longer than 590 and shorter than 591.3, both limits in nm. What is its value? 2.85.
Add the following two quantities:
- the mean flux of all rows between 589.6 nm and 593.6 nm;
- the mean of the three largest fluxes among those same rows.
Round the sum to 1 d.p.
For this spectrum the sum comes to 34.1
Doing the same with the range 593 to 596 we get 34.1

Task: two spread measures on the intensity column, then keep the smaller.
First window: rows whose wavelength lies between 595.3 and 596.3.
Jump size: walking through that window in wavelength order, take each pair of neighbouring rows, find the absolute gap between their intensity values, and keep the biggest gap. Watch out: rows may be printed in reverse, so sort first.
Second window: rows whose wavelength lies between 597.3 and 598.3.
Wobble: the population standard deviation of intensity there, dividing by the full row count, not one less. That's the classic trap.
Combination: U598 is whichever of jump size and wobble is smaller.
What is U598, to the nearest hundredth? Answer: 0.13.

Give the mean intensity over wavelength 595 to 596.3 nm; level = 16.9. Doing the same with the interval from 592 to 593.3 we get 17.1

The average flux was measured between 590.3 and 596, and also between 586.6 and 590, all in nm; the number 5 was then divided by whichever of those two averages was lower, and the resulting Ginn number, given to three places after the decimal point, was 0.311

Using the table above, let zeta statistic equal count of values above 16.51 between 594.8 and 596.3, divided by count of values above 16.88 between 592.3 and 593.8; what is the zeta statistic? 1.7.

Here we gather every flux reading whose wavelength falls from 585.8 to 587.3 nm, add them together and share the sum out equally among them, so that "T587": 17.1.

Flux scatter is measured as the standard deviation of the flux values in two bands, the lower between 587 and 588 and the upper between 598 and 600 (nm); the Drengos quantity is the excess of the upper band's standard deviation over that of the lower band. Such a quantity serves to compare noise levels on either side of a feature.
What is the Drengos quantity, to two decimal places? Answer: 0.12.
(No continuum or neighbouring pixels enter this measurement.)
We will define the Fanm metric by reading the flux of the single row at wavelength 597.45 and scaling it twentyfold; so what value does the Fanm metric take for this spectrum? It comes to 330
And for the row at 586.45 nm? 345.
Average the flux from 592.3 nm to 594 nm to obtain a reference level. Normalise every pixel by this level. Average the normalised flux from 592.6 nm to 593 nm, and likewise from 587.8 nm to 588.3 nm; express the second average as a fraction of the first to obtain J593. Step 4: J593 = 1.02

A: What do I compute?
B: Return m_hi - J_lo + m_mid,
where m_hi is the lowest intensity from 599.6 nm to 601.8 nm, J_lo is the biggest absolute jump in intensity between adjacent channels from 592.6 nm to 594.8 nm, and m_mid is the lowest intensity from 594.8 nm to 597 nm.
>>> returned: 32.0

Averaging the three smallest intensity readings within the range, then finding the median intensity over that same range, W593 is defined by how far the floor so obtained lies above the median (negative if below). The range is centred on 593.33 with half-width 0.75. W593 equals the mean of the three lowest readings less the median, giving -0.14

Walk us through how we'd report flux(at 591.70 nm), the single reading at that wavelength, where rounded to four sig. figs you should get 16.56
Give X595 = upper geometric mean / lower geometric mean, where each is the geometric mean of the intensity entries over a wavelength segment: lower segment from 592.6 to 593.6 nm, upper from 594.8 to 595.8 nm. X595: 0.998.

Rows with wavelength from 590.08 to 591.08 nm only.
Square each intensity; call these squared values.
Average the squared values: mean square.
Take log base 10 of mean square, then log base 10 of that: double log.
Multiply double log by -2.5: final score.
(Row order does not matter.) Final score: -0.977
